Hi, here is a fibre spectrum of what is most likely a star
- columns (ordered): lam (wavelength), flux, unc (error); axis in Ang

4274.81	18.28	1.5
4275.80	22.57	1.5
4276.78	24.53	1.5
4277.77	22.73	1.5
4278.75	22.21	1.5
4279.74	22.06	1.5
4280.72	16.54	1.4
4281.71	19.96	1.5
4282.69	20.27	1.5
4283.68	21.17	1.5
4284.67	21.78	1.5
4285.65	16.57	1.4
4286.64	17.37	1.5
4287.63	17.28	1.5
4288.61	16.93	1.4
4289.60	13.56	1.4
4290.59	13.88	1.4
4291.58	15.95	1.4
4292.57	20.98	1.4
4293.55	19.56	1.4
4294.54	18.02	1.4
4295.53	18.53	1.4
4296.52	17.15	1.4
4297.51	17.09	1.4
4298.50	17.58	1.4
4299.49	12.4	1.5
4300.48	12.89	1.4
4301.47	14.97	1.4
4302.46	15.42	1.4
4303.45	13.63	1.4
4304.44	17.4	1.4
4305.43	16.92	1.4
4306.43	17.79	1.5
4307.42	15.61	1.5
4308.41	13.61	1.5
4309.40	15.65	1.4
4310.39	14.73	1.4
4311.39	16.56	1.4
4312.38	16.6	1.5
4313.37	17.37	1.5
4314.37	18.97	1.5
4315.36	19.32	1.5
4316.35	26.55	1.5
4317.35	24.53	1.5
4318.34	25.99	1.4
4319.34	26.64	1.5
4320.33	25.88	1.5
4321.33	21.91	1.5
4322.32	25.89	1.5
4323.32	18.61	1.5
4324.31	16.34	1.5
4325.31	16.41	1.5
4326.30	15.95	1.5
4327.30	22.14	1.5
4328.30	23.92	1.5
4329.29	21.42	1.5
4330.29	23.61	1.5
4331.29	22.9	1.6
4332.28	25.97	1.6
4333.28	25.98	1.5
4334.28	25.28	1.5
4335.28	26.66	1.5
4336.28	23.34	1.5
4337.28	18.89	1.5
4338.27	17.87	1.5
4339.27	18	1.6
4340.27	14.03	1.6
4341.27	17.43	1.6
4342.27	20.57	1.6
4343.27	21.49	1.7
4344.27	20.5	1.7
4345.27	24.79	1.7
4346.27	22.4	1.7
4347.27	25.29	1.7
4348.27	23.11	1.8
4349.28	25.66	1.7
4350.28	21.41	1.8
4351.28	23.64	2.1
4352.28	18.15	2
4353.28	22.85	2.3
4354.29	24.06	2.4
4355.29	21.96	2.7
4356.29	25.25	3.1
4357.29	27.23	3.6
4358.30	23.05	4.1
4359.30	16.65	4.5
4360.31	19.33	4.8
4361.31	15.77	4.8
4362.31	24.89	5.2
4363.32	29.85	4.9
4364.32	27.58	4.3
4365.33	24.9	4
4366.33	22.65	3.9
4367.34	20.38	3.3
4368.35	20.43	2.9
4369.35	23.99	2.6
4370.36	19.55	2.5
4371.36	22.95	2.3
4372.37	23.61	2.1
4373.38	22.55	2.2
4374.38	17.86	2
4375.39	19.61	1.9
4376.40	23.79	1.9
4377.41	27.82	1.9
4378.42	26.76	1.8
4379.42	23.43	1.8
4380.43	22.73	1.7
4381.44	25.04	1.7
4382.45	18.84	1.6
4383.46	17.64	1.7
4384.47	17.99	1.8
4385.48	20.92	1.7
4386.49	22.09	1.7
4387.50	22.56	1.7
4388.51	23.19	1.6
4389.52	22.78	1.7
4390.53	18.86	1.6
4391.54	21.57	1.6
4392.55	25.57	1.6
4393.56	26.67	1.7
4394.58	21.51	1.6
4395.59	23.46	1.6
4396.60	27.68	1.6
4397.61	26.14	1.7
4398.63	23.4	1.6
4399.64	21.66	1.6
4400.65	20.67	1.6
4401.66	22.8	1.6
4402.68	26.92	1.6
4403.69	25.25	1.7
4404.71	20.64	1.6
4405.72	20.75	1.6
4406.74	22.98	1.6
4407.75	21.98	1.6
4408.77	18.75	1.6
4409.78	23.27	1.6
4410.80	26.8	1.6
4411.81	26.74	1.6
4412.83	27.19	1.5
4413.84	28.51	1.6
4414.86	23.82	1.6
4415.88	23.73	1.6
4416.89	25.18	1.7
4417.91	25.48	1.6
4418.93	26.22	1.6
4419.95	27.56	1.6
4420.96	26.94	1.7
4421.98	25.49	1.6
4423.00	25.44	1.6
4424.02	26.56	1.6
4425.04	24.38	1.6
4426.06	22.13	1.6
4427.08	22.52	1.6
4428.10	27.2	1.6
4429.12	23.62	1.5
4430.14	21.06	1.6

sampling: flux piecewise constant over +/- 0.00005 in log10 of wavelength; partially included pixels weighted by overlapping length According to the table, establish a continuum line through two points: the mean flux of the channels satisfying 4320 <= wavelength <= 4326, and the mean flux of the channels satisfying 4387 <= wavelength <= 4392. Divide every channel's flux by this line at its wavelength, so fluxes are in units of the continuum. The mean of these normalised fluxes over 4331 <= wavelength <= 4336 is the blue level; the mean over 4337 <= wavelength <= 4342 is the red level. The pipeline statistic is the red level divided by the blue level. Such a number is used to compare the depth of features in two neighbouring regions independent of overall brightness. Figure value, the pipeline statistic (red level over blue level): 0.68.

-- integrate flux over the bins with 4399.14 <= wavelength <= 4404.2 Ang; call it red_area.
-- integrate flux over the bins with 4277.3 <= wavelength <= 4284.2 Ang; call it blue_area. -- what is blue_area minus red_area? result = 24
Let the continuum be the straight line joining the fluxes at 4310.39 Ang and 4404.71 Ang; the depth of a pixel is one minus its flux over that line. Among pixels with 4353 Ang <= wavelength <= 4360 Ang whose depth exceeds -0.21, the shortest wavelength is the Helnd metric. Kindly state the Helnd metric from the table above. 4359.30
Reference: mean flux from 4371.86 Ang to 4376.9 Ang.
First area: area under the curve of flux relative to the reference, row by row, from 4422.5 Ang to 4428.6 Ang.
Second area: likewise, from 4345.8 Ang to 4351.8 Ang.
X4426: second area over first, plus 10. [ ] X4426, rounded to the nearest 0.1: 10.9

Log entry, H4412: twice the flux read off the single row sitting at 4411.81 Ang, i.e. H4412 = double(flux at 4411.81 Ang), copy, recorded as 53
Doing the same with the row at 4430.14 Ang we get 42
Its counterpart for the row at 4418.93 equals 52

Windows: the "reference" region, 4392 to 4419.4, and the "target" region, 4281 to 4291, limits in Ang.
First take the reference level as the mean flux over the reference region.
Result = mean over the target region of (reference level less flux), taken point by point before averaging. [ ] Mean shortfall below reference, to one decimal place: 6.3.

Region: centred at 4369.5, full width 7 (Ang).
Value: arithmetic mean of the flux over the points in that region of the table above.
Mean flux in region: 21.9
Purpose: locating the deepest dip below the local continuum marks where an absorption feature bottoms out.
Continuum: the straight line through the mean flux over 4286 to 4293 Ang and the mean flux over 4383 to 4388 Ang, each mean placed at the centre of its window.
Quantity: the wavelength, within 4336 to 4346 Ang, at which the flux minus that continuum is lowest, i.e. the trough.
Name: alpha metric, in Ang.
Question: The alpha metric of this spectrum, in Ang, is 4340.27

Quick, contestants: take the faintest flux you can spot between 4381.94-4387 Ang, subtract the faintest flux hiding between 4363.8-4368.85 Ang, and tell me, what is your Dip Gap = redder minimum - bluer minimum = -3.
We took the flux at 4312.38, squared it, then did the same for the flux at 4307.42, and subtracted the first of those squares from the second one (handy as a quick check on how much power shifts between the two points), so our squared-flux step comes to -32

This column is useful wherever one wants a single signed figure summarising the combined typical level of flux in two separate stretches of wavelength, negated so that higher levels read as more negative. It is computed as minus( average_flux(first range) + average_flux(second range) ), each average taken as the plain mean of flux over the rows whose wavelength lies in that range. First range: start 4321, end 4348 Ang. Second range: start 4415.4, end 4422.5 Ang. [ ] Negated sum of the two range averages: -47.2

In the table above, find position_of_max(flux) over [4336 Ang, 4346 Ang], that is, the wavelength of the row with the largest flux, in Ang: 4345.27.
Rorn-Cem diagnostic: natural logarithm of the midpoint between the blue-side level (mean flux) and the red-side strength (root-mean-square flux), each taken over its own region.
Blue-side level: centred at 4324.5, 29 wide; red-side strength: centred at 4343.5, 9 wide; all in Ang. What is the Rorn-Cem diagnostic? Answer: 3.05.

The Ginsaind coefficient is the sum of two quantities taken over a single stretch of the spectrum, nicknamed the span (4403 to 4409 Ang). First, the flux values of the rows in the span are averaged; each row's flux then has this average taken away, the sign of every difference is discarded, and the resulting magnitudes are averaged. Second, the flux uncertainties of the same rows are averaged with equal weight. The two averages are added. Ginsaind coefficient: 3.3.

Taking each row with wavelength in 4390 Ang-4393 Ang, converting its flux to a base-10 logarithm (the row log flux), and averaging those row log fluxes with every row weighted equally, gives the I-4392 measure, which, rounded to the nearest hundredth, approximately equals 1.34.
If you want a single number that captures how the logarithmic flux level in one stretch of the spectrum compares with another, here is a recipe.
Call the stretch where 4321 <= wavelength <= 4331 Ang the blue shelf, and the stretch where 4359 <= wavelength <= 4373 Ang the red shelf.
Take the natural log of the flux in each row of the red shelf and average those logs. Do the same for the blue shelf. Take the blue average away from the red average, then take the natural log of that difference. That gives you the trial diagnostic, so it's -2.5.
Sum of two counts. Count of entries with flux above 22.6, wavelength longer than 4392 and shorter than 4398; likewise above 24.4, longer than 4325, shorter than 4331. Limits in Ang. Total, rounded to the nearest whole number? 5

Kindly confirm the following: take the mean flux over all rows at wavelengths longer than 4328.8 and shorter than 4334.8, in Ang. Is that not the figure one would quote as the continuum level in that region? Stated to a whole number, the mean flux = 24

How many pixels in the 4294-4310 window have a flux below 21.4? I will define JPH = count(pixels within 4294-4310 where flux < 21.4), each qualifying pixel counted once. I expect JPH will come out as 16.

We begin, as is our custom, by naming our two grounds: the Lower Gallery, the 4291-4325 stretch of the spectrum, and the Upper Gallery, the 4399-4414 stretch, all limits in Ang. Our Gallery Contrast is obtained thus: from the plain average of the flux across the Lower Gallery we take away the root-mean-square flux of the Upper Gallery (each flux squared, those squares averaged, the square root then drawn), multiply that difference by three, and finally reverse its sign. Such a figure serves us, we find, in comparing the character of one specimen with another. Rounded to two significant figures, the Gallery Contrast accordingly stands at 16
